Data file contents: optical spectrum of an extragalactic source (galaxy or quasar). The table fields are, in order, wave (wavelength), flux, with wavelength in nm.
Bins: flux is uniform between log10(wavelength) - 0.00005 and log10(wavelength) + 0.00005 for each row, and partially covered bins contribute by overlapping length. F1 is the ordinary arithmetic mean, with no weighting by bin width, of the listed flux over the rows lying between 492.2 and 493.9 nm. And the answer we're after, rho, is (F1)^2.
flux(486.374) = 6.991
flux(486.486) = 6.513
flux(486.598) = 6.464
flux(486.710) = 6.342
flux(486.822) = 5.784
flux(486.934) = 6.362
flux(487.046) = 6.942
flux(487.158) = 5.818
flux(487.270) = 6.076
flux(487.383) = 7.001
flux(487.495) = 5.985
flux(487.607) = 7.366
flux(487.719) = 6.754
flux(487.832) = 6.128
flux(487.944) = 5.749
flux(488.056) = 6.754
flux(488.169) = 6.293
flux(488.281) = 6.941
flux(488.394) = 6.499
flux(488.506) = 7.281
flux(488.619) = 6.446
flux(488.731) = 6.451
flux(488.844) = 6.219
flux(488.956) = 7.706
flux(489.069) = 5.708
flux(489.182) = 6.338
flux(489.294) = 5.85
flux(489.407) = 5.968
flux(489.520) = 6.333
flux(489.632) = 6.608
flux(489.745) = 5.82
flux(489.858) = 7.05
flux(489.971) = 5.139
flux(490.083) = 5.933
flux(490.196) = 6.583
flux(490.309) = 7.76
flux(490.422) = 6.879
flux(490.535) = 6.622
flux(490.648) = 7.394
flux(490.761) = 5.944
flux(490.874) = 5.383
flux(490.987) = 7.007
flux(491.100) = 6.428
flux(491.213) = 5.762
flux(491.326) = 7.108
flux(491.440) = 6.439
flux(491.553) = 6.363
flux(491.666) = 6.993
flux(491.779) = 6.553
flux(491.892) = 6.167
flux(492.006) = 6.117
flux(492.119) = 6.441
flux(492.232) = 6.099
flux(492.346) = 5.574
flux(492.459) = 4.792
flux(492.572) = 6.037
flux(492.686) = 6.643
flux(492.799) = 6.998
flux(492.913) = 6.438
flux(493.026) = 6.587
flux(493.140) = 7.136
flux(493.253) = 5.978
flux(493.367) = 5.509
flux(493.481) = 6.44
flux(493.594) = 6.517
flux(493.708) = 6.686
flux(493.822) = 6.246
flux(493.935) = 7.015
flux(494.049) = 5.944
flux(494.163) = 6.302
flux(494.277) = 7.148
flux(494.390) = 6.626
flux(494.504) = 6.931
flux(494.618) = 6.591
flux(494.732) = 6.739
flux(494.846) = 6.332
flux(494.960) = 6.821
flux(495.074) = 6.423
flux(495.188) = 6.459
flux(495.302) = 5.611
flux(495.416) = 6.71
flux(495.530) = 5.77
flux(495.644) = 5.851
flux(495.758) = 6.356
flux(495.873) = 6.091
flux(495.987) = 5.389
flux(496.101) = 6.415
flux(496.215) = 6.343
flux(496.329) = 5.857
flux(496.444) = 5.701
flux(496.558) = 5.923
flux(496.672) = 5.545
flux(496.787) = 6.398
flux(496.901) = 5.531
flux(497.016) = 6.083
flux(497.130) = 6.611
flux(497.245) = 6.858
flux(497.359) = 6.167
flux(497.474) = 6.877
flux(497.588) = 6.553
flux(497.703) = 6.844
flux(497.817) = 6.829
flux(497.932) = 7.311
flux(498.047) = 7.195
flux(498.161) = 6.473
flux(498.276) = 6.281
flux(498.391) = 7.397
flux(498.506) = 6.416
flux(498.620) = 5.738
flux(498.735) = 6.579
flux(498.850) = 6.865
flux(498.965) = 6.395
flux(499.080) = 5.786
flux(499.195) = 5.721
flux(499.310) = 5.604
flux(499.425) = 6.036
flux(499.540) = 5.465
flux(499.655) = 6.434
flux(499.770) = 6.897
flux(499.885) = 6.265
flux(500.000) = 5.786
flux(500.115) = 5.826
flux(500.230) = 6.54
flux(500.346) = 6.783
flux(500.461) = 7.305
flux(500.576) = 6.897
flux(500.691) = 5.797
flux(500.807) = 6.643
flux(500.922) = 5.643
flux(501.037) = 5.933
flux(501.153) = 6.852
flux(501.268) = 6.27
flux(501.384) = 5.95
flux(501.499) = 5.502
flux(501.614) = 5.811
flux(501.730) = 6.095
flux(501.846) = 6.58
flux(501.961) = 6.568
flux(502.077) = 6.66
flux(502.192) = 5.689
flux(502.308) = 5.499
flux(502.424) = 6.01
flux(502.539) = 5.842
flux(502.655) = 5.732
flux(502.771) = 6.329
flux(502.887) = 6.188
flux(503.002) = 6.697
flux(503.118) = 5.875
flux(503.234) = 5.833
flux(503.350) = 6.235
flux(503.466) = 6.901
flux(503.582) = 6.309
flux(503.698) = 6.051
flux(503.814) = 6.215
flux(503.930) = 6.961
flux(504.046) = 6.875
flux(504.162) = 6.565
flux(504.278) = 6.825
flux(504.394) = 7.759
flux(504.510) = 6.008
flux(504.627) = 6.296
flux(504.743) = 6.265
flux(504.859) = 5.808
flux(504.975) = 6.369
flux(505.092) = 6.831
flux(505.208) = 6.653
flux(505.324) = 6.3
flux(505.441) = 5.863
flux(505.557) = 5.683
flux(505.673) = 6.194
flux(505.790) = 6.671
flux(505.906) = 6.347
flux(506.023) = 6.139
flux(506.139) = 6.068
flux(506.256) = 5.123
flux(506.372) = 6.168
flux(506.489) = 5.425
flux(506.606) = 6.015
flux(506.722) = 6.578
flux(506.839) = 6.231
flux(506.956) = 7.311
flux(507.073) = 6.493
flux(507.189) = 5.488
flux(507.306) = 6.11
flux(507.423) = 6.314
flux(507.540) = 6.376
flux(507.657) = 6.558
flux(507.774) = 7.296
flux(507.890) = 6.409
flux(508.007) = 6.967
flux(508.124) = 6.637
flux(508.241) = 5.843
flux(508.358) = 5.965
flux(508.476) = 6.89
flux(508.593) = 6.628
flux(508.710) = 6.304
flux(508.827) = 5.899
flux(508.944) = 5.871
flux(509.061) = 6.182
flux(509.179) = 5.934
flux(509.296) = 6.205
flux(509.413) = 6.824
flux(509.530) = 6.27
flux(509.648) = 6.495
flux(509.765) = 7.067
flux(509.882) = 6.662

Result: 39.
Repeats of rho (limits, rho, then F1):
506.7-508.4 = 41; 6.44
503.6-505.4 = 42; 6.52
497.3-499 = 44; 6.66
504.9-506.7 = 37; 6.12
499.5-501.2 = 40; 6.34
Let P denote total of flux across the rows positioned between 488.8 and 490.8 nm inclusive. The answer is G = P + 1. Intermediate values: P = 116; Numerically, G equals 117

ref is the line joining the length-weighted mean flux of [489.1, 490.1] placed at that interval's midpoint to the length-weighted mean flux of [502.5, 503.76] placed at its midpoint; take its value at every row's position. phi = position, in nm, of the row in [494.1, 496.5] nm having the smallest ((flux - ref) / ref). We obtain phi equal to 495.987 nm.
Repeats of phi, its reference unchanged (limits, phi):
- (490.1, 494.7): 492.459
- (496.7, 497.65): 496.901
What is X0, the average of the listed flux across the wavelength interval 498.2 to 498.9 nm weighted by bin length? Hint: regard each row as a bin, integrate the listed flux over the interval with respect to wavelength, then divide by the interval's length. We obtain 6.5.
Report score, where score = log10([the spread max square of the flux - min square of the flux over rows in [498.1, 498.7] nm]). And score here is 1.34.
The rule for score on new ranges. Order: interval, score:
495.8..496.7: 1.08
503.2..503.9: 1.13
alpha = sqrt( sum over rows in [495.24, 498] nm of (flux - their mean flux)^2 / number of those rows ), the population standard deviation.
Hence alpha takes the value 0.510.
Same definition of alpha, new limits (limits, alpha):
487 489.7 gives 0.528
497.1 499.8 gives 0.529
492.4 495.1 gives 0.523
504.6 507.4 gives 0.467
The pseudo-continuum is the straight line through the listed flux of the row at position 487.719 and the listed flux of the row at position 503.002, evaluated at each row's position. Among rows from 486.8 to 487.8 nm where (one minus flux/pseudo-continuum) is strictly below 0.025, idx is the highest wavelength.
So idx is 487.719 nm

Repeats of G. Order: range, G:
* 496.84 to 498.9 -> 120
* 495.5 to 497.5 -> 111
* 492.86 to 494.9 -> 118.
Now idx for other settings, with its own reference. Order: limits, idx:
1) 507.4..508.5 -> 508.476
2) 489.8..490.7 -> 490.648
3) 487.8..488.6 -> 488.506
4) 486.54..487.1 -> 487.046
